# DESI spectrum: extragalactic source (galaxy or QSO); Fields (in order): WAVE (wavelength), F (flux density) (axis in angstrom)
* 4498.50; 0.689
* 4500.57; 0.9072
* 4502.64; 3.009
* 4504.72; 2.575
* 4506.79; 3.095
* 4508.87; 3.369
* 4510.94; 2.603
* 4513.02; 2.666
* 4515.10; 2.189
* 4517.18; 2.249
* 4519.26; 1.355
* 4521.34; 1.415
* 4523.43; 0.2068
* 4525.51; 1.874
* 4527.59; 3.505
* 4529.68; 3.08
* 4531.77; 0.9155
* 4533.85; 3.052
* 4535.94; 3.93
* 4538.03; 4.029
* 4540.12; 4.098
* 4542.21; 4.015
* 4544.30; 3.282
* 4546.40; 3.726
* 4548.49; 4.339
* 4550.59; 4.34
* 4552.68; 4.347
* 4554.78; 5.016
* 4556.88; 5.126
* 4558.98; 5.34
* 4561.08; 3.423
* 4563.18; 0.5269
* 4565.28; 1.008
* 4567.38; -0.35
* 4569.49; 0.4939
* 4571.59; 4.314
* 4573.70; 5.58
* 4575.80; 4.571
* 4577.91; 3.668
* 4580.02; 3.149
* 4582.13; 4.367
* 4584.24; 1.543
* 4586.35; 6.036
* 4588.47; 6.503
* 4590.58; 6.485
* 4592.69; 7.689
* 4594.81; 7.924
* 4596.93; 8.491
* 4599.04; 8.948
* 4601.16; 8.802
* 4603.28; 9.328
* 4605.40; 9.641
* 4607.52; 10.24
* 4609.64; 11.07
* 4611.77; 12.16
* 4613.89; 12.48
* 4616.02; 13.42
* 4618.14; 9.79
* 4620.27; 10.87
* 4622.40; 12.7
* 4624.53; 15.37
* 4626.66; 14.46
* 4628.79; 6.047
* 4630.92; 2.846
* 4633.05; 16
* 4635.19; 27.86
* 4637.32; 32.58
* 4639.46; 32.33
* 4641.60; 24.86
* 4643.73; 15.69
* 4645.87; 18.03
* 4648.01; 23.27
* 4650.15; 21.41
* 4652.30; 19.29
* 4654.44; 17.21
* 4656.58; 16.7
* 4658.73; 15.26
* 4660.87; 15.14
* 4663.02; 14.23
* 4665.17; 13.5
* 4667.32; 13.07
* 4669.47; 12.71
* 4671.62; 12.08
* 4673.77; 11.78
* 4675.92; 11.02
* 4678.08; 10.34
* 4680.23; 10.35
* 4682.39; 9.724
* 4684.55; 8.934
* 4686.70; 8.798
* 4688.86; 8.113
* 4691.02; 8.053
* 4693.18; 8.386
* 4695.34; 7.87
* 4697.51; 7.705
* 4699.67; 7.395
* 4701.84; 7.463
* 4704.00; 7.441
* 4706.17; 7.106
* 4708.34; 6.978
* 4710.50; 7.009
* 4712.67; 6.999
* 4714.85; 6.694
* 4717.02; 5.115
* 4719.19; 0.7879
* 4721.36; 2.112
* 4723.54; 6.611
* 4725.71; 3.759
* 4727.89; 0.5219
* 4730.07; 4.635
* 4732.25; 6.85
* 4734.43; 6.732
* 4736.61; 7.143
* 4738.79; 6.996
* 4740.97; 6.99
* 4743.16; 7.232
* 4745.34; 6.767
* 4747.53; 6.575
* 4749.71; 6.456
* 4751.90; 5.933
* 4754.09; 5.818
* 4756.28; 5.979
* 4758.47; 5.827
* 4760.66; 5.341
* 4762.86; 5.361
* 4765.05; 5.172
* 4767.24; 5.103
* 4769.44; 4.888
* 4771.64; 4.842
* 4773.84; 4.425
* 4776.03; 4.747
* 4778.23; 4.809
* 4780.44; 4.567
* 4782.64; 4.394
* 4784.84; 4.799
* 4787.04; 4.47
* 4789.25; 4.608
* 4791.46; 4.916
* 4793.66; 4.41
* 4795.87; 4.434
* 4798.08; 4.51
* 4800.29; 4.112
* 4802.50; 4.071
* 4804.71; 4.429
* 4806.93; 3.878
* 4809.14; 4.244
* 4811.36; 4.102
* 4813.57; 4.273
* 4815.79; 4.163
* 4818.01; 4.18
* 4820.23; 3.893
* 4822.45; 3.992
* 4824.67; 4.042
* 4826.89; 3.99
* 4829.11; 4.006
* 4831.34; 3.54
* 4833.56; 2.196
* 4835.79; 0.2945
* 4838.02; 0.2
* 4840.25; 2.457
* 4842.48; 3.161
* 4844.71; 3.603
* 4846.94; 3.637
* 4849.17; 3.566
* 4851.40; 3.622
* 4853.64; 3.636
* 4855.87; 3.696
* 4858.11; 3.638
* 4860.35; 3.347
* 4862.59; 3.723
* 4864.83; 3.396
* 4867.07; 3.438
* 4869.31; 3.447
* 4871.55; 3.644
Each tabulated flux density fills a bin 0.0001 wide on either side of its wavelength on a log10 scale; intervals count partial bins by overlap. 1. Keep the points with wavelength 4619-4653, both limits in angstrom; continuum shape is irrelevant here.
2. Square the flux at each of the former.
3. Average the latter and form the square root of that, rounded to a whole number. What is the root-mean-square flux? 20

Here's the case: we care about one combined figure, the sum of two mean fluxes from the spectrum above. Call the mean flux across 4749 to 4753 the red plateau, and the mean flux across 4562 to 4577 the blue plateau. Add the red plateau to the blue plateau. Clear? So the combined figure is 8.5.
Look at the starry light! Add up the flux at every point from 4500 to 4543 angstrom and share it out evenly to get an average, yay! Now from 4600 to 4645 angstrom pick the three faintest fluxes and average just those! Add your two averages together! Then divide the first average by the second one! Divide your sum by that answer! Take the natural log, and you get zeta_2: 3.0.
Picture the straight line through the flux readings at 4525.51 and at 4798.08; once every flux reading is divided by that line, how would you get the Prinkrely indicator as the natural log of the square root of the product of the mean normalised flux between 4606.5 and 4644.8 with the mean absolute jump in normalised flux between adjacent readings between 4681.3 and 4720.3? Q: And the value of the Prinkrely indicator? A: 0.0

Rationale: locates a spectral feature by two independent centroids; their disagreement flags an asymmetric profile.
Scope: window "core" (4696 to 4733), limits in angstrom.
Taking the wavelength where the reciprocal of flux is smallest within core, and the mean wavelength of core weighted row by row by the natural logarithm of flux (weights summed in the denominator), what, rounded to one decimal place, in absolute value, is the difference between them 14.7 angstrom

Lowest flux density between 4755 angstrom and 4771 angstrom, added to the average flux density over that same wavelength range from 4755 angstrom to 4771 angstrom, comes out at 10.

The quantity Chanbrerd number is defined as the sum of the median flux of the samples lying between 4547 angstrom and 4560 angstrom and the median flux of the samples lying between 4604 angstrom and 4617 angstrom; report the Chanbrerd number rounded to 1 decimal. 16.3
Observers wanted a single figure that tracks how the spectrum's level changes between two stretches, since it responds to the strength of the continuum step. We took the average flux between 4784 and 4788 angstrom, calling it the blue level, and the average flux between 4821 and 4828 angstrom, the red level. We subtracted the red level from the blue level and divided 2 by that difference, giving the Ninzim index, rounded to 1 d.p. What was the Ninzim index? 3.2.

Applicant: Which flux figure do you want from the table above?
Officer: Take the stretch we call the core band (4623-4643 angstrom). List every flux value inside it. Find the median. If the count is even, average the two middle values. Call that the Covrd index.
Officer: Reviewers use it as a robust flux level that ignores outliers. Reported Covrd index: 16.0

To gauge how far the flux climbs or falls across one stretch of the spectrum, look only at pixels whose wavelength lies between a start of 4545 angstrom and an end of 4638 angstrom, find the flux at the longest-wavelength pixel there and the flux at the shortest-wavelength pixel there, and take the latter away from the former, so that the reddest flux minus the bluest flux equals 29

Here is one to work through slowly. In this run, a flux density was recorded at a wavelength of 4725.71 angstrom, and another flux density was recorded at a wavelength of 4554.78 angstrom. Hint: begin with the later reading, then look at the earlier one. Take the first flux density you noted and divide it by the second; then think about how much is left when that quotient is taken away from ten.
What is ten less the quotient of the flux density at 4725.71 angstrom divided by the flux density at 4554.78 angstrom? 9.3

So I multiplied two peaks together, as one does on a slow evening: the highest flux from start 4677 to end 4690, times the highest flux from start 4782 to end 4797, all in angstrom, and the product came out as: 51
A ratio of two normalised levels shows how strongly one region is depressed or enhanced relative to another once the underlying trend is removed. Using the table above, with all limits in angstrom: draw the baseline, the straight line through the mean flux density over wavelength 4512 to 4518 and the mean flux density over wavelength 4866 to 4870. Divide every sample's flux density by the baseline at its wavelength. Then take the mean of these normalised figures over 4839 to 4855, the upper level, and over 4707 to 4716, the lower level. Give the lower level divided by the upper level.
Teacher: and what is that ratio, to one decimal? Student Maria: 2.3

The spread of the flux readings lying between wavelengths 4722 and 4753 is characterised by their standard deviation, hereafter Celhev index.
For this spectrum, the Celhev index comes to 1.8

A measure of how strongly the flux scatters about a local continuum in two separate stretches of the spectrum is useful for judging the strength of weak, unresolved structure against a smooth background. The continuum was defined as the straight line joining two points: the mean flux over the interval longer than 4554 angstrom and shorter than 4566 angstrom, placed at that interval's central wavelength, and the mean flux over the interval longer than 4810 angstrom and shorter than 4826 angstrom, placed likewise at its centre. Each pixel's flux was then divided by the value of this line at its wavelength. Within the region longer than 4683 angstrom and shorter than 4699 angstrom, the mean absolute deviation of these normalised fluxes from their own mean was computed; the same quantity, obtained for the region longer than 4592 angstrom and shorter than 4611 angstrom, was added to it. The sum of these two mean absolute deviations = 0.33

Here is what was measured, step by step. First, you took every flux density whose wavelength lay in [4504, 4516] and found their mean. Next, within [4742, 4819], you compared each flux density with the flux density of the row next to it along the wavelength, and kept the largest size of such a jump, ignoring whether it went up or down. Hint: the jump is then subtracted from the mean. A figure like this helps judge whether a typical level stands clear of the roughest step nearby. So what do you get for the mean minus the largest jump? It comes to 2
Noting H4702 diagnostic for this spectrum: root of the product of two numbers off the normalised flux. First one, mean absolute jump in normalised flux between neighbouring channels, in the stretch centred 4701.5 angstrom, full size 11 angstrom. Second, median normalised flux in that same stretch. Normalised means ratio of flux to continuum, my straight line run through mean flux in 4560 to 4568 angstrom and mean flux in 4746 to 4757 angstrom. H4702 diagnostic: 0.3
